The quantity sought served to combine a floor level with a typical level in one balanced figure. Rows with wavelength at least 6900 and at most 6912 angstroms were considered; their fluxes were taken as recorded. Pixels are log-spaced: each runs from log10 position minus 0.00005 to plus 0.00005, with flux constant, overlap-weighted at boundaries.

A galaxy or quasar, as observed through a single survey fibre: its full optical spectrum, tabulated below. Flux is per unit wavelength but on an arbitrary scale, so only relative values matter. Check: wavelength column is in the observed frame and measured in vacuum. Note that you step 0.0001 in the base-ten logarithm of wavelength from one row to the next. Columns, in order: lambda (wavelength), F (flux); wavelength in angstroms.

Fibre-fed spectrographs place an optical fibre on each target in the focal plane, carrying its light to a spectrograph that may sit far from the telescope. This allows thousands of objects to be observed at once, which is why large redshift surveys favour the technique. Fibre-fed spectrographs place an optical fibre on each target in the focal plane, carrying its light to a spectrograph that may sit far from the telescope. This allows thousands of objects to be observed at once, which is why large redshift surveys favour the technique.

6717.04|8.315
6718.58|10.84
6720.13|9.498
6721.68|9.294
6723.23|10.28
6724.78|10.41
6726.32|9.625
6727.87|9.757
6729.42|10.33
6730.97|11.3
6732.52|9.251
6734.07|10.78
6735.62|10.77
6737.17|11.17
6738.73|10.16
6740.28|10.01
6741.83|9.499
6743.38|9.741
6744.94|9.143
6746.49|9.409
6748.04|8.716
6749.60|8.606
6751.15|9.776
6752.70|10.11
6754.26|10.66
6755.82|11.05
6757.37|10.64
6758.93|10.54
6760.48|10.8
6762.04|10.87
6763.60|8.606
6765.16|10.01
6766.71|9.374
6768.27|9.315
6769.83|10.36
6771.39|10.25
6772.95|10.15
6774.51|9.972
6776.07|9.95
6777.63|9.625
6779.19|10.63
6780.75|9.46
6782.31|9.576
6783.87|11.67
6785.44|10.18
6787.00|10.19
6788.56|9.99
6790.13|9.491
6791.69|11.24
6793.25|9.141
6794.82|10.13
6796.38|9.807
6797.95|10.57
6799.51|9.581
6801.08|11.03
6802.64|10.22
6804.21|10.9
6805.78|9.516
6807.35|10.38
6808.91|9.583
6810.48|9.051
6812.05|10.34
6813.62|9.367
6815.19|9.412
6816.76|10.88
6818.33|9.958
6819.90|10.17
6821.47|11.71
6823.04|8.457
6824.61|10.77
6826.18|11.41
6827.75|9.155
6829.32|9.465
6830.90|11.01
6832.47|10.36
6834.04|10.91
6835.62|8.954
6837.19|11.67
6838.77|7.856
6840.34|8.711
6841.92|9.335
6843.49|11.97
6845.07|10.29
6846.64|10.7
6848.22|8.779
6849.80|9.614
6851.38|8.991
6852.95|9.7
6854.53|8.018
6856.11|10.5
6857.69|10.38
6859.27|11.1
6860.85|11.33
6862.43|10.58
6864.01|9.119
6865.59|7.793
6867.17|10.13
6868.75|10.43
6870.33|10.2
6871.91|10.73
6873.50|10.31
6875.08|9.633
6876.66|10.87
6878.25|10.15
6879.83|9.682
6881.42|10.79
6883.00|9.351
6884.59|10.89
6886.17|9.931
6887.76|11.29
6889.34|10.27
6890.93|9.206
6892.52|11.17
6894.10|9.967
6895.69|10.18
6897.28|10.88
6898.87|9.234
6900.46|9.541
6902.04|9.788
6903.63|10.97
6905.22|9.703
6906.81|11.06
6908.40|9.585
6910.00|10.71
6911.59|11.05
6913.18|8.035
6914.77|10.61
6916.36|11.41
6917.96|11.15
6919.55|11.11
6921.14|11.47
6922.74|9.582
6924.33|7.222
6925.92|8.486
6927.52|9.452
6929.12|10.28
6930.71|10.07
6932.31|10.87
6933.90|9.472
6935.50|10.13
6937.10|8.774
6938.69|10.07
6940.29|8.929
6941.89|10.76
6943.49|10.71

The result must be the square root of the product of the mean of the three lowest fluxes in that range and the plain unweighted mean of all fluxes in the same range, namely 9.95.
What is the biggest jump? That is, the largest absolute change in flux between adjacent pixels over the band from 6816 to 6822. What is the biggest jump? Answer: 1.54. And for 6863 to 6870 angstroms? 2.34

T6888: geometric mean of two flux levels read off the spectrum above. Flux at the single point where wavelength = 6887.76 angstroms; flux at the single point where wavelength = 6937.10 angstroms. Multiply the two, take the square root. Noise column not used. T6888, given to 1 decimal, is 10.0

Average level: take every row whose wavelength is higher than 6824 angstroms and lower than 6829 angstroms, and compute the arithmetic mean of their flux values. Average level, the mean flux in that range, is 10.4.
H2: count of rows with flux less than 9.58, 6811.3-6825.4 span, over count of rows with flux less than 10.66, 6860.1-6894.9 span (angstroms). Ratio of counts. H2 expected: 0.200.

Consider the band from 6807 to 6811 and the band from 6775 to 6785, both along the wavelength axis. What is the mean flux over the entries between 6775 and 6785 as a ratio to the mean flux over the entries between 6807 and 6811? 1.05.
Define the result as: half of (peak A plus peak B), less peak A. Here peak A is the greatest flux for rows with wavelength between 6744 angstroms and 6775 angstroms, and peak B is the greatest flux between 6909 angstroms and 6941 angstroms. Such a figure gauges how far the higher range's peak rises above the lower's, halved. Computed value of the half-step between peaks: 0.21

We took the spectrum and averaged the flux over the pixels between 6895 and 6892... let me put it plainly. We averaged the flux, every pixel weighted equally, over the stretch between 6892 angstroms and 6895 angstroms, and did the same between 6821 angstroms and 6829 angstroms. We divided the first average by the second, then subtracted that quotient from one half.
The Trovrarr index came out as -0.53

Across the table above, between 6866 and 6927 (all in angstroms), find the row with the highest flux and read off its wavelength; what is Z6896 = 6921.14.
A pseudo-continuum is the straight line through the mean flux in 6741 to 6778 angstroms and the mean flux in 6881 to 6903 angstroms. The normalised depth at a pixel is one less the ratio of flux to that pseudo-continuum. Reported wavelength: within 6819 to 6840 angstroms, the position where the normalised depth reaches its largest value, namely 6838.77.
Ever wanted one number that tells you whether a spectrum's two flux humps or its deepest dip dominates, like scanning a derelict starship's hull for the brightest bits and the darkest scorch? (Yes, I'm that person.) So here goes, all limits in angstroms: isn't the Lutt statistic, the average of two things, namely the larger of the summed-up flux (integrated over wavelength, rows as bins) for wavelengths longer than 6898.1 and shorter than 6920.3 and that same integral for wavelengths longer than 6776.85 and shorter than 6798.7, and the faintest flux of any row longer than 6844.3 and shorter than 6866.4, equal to 118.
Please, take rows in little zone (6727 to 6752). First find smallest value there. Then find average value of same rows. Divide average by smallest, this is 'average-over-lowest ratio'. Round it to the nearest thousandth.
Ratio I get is 1.150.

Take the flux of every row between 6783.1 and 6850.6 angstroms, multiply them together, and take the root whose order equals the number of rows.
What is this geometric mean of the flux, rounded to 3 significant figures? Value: 10.0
